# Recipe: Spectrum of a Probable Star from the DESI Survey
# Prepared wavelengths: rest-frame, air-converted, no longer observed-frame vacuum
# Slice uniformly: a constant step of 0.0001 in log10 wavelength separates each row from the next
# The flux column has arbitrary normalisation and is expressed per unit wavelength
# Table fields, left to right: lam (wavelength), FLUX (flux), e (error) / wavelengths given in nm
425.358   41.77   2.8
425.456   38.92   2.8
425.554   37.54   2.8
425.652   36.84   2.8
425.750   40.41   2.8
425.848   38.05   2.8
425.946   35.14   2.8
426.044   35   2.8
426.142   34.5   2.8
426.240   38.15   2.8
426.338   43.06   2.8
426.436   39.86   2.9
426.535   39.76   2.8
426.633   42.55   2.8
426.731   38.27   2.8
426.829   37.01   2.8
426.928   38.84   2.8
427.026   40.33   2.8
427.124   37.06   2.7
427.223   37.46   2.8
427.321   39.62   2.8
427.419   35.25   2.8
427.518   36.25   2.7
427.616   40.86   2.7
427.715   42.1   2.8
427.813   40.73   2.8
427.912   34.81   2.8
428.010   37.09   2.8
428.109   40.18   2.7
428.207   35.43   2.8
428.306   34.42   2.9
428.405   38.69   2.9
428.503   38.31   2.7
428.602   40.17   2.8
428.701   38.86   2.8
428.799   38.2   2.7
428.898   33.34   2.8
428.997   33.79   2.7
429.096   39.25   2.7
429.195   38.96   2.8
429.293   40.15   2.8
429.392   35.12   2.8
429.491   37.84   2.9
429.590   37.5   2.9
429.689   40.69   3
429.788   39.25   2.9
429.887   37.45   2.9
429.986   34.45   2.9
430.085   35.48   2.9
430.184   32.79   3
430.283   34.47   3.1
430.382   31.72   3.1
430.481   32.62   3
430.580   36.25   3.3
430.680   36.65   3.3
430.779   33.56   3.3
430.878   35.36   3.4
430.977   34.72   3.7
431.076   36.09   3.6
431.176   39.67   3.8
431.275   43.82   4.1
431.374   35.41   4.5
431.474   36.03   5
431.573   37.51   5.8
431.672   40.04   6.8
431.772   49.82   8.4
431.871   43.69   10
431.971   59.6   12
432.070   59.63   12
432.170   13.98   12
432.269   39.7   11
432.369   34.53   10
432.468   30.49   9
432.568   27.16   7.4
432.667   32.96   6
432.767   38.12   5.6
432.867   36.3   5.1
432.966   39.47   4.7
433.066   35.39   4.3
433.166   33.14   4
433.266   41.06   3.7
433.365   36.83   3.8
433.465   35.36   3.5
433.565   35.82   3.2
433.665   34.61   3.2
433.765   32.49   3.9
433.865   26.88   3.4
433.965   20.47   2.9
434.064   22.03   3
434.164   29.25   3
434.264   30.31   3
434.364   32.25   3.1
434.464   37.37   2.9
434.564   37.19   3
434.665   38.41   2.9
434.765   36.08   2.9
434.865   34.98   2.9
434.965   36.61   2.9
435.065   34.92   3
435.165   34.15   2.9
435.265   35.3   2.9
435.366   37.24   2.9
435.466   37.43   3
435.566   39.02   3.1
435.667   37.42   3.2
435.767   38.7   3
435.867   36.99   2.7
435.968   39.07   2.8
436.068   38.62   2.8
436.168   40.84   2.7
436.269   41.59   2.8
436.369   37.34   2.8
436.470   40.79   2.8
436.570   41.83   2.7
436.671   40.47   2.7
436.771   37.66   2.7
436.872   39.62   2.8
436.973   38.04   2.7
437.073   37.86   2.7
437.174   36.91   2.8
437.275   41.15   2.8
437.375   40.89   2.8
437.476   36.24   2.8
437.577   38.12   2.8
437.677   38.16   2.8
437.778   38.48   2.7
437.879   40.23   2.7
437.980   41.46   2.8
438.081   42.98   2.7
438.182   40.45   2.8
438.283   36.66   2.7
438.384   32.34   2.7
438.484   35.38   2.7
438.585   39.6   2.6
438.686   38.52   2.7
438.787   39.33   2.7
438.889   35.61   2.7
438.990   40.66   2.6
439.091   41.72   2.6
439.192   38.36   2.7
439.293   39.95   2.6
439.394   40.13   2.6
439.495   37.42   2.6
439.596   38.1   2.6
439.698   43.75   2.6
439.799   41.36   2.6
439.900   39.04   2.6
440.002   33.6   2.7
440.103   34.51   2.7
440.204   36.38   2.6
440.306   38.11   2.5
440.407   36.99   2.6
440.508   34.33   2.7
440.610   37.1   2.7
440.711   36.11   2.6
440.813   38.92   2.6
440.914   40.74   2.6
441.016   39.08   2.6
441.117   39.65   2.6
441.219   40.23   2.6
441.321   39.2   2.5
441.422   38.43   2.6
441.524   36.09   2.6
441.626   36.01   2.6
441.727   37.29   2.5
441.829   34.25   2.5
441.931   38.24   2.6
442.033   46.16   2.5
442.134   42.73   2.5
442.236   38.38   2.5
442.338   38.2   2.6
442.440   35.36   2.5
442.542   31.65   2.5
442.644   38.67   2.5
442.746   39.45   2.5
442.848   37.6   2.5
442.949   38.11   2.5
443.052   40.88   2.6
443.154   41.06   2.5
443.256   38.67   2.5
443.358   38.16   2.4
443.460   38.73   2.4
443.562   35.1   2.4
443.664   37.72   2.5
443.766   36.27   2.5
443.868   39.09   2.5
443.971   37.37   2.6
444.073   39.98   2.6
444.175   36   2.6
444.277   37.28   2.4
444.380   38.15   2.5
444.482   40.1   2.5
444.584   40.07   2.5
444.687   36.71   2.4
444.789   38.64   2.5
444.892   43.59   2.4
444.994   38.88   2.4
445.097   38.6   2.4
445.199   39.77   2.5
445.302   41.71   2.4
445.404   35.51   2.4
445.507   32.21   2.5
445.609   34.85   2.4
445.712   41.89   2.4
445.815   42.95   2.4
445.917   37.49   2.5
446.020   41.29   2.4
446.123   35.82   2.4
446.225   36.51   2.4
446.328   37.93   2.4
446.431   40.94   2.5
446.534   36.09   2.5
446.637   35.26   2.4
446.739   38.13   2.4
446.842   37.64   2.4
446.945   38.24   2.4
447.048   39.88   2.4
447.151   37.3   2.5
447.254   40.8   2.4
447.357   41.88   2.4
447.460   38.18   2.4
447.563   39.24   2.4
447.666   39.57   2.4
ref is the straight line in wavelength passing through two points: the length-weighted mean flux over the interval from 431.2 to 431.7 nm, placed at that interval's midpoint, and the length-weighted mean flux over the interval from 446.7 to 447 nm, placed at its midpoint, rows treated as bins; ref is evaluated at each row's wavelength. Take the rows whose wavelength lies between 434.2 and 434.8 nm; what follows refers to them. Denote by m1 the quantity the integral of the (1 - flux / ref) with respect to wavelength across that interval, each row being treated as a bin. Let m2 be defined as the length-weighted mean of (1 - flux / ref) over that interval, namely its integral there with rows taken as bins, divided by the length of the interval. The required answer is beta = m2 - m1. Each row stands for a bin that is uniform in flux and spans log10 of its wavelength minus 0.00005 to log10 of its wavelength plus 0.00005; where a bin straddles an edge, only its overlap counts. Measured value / 0.035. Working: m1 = 0.053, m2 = 0.09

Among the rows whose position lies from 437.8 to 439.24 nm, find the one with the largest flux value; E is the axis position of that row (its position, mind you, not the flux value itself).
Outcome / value 438.081 nm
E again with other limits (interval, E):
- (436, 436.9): 436.570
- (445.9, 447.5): 447.357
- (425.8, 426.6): 426.338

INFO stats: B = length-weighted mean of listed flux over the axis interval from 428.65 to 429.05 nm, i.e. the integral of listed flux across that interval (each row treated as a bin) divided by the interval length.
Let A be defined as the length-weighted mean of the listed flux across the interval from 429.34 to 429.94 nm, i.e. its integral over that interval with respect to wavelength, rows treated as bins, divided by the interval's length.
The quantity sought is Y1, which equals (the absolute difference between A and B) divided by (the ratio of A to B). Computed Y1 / 1.8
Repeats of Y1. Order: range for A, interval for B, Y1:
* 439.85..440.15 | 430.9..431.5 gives 2.0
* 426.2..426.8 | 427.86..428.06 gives 3.8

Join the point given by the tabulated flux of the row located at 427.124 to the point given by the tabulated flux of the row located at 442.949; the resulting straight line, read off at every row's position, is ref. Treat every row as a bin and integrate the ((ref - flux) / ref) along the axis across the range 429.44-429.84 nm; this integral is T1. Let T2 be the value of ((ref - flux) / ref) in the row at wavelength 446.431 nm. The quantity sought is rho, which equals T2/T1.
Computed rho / 4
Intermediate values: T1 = -0.0169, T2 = -0.07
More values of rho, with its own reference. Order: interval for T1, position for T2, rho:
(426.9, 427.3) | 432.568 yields -18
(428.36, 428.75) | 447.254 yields 3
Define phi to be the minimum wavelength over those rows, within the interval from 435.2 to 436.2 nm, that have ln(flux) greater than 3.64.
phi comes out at 435.566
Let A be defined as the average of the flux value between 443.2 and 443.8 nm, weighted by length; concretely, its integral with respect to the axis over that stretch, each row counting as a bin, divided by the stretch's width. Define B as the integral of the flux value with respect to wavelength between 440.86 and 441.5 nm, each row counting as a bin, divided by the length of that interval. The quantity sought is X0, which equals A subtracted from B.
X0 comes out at 2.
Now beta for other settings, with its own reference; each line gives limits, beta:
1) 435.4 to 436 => 0.004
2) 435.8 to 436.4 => -0.007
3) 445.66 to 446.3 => -0.012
